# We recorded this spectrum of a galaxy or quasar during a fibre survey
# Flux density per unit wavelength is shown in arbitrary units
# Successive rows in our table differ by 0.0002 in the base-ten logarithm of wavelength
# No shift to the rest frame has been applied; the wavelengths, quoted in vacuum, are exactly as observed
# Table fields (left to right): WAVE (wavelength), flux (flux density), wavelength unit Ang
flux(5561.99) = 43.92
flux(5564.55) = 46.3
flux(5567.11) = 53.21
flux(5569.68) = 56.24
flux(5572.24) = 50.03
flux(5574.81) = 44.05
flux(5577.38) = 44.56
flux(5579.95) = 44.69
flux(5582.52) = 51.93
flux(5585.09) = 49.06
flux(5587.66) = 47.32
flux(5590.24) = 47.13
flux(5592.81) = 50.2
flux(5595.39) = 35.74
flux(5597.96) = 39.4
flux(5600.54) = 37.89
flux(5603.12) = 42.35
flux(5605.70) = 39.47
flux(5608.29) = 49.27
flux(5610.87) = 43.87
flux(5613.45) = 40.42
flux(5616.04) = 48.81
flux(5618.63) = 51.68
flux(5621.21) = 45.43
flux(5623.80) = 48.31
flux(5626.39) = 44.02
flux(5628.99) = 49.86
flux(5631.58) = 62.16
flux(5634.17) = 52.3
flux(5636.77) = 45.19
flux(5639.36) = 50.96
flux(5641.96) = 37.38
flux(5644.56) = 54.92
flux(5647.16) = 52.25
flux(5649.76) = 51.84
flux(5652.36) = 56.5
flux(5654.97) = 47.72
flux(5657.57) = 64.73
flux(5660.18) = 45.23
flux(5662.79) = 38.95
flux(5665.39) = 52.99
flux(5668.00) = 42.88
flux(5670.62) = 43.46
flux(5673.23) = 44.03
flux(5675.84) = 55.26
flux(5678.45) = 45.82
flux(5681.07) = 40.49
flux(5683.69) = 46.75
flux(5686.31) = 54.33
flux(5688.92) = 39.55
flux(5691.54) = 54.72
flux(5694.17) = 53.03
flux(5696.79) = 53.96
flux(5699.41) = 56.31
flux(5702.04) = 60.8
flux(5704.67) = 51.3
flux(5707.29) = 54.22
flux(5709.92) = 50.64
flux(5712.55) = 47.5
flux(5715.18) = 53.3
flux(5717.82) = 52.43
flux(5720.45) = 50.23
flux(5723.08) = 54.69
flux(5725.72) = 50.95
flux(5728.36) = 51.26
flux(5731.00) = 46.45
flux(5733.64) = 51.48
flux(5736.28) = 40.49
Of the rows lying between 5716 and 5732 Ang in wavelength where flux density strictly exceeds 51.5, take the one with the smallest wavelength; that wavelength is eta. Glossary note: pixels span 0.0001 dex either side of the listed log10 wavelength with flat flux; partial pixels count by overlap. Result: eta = 5717.82 Ang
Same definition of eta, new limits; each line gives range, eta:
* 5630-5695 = 5631.58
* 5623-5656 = 5631.58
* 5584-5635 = 5618.63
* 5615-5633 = 5618.63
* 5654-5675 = 5657.57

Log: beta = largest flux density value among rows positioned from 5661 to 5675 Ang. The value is 52.99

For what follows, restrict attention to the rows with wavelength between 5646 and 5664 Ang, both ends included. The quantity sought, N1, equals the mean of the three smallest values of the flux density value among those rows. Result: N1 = 44.0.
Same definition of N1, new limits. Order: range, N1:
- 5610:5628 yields 42.8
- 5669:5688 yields 42.7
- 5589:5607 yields 37.7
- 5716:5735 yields 49.2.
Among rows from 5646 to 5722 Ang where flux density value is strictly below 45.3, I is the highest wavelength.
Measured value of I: 5688.92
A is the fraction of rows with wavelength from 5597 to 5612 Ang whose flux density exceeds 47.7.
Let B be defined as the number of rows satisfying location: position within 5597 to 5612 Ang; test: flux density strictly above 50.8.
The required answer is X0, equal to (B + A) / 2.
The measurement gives 0.1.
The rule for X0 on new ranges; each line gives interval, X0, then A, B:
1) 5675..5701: 3.3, 0.60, 6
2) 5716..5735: 2.9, 0.86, 5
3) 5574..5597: 0.7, 0.33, 1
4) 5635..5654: 2.9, 0.71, 5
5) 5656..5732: 8.3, 0.62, 16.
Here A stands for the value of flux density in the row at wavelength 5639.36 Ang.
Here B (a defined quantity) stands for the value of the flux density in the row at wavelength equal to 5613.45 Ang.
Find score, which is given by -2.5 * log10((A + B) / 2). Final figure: -4.15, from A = 50.96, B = 40.42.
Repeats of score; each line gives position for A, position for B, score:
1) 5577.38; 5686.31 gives -4.24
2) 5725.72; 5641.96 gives -4.11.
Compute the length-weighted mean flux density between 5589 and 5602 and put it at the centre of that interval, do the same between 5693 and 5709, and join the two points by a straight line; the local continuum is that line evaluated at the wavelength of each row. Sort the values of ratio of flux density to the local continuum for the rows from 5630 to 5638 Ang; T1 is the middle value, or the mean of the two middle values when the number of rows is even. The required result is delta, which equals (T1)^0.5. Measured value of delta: 1.06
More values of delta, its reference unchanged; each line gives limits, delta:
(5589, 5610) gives 0.98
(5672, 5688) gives 0.94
